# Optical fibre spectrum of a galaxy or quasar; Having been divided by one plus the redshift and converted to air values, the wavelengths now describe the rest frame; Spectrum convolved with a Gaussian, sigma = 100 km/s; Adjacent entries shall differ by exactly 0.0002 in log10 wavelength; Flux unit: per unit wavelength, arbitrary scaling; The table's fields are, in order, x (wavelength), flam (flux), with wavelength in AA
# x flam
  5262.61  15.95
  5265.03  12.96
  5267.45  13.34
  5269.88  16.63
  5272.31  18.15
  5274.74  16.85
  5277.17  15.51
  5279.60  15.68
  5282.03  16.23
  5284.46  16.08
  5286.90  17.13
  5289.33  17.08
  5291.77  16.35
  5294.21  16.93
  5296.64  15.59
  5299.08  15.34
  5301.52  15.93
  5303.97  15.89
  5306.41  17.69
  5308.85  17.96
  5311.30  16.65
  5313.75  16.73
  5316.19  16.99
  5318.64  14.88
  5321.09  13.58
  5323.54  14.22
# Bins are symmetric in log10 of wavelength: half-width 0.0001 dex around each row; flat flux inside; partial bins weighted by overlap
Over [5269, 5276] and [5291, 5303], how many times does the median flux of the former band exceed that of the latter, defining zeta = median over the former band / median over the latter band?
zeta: 1.06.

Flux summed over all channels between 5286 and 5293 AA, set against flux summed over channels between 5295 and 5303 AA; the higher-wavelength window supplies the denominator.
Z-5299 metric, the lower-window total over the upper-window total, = 1.079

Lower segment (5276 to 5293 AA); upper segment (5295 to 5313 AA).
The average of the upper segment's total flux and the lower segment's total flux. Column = 115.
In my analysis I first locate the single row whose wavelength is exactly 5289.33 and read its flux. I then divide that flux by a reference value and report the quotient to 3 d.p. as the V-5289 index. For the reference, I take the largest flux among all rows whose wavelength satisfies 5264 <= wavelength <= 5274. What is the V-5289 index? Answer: 0.941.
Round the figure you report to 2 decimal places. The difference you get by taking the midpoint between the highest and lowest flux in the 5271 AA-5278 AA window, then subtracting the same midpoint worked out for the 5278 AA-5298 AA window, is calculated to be 0.47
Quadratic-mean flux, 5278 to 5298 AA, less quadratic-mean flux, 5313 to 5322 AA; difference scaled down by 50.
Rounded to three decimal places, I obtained 0.016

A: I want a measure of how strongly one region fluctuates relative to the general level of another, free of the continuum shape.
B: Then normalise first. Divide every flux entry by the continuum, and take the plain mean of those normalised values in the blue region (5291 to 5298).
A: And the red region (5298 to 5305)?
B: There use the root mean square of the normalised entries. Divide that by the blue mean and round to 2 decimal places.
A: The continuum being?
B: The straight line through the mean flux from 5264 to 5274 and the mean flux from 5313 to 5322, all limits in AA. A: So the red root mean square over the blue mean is 0.96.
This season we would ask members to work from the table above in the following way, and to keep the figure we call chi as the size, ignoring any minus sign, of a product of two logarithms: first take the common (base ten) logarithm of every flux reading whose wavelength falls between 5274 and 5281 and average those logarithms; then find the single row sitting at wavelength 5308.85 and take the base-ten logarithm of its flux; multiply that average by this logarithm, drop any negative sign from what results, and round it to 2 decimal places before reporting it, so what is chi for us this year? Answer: 1.51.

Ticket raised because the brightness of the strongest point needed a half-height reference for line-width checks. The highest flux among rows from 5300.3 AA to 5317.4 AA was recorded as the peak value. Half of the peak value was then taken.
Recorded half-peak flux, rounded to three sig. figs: 8.98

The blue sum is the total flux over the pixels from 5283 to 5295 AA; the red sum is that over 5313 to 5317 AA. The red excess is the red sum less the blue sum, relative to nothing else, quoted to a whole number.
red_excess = -50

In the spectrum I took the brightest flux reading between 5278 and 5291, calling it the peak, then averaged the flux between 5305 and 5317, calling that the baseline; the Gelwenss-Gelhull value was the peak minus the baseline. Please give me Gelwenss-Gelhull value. -0.1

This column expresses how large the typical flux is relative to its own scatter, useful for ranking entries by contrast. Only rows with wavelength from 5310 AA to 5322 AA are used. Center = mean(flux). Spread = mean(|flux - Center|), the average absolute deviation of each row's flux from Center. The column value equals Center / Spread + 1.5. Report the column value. 14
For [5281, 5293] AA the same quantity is 41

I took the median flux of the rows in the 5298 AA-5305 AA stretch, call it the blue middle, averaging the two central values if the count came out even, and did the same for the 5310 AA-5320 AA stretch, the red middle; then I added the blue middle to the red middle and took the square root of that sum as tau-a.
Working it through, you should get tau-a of 5.71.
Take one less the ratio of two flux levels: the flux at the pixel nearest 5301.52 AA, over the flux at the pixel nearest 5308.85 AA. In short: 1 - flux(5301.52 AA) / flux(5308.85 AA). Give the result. 0.11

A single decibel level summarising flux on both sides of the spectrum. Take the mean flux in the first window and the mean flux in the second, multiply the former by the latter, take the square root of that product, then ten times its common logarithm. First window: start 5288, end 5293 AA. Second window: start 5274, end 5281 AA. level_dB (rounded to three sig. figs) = 12.1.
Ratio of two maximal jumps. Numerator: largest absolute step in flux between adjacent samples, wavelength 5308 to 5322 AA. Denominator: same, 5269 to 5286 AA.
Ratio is 1.4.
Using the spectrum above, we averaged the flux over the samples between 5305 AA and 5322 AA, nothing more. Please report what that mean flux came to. 16.4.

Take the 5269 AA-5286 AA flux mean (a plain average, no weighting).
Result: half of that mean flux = 8.2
